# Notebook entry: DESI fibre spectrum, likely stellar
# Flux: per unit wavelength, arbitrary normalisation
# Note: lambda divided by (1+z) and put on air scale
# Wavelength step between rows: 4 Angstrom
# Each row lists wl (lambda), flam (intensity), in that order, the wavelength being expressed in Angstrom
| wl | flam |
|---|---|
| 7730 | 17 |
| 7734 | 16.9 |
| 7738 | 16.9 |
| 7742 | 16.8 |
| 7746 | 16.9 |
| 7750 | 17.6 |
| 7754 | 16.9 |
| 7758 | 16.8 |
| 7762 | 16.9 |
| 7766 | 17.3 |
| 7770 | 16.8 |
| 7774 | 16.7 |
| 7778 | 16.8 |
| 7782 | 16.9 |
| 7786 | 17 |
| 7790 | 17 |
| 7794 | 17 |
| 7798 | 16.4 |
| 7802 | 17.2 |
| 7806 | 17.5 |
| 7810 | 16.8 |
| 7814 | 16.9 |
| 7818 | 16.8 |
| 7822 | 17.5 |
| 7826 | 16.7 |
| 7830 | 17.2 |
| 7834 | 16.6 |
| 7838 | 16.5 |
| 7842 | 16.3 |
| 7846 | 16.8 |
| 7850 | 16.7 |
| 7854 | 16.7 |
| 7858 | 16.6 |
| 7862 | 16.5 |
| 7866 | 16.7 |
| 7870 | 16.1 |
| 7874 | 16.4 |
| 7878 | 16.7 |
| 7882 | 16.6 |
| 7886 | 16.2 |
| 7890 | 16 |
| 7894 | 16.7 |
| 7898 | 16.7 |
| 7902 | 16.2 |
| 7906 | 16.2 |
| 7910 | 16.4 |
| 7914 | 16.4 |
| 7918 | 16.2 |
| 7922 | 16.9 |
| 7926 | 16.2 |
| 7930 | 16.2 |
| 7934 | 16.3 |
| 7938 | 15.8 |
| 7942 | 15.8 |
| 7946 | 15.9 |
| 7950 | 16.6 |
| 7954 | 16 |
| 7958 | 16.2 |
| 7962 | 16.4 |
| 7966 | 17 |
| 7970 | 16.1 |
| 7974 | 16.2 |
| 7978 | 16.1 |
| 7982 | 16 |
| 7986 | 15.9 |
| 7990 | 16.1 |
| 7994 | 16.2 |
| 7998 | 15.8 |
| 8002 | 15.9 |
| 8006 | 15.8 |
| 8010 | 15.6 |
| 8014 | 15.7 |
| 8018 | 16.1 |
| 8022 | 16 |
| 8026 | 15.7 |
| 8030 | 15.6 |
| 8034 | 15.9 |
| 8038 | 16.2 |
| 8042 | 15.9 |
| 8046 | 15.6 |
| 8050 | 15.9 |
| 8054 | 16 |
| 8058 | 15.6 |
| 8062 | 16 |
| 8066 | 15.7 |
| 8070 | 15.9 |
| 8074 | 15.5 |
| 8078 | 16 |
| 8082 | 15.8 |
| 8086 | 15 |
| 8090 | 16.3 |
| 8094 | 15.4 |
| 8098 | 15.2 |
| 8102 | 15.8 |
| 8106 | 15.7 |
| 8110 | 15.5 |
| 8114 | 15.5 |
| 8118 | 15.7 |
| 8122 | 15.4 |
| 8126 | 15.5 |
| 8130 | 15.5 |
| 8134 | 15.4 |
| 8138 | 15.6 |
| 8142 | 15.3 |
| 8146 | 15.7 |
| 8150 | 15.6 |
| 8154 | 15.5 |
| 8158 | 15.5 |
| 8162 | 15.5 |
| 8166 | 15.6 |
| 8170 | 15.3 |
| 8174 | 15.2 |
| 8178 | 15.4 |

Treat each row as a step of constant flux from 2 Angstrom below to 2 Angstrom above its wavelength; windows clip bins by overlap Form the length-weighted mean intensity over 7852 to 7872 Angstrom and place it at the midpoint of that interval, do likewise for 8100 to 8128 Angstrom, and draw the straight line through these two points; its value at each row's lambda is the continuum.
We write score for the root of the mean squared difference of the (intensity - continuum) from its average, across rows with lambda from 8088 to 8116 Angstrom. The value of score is 0.32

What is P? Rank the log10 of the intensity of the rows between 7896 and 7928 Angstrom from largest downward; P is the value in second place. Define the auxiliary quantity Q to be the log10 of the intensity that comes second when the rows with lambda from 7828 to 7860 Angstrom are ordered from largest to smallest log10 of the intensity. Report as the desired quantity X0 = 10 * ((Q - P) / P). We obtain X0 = 0.02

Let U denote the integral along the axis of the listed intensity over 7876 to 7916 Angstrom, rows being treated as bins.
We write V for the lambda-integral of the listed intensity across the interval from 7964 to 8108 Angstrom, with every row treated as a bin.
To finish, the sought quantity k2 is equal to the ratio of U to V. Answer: 0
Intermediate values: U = 656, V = 2285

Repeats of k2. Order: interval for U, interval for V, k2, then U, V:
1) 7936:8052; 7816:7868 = 2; 1856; 870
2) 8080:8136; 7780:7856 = 1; 871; 1282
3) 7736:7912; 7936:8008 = 3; 2948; 1159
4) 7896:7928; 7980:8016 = 1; 525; 572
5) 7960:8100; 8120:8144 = 6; 2224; 371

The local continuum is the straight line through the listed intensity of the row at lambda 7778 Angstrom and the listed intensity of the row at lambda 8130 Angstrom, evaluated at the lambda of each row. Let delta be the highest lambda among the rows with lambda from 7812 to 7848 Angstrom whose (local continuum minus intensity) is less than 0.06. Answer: 7846 Angstrom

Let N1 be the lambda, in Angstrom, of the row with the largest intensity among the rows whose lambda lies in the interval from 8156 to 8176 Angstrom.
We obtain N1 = 8166 Angstrom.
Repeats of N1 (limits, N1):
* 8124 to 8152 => 8146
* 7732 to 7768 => 7750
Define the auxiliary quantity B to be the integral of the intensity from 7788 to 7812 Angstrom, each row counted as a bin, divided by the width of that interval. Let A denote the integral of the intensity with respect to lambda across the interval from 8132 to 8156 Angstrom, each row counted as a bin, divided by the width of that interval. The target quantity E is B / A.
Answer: 1.09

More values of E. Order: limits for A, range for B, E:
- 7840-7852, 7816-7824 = 1.03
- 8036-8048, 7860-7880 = 1.04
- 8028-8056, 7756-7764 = 1.06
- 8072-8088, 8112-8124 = 1.00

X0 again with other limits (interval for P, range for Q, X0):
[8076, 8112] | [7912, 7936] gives 0.09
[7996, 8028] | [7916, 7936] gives 0.07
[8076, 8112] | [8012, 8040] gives 0.02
